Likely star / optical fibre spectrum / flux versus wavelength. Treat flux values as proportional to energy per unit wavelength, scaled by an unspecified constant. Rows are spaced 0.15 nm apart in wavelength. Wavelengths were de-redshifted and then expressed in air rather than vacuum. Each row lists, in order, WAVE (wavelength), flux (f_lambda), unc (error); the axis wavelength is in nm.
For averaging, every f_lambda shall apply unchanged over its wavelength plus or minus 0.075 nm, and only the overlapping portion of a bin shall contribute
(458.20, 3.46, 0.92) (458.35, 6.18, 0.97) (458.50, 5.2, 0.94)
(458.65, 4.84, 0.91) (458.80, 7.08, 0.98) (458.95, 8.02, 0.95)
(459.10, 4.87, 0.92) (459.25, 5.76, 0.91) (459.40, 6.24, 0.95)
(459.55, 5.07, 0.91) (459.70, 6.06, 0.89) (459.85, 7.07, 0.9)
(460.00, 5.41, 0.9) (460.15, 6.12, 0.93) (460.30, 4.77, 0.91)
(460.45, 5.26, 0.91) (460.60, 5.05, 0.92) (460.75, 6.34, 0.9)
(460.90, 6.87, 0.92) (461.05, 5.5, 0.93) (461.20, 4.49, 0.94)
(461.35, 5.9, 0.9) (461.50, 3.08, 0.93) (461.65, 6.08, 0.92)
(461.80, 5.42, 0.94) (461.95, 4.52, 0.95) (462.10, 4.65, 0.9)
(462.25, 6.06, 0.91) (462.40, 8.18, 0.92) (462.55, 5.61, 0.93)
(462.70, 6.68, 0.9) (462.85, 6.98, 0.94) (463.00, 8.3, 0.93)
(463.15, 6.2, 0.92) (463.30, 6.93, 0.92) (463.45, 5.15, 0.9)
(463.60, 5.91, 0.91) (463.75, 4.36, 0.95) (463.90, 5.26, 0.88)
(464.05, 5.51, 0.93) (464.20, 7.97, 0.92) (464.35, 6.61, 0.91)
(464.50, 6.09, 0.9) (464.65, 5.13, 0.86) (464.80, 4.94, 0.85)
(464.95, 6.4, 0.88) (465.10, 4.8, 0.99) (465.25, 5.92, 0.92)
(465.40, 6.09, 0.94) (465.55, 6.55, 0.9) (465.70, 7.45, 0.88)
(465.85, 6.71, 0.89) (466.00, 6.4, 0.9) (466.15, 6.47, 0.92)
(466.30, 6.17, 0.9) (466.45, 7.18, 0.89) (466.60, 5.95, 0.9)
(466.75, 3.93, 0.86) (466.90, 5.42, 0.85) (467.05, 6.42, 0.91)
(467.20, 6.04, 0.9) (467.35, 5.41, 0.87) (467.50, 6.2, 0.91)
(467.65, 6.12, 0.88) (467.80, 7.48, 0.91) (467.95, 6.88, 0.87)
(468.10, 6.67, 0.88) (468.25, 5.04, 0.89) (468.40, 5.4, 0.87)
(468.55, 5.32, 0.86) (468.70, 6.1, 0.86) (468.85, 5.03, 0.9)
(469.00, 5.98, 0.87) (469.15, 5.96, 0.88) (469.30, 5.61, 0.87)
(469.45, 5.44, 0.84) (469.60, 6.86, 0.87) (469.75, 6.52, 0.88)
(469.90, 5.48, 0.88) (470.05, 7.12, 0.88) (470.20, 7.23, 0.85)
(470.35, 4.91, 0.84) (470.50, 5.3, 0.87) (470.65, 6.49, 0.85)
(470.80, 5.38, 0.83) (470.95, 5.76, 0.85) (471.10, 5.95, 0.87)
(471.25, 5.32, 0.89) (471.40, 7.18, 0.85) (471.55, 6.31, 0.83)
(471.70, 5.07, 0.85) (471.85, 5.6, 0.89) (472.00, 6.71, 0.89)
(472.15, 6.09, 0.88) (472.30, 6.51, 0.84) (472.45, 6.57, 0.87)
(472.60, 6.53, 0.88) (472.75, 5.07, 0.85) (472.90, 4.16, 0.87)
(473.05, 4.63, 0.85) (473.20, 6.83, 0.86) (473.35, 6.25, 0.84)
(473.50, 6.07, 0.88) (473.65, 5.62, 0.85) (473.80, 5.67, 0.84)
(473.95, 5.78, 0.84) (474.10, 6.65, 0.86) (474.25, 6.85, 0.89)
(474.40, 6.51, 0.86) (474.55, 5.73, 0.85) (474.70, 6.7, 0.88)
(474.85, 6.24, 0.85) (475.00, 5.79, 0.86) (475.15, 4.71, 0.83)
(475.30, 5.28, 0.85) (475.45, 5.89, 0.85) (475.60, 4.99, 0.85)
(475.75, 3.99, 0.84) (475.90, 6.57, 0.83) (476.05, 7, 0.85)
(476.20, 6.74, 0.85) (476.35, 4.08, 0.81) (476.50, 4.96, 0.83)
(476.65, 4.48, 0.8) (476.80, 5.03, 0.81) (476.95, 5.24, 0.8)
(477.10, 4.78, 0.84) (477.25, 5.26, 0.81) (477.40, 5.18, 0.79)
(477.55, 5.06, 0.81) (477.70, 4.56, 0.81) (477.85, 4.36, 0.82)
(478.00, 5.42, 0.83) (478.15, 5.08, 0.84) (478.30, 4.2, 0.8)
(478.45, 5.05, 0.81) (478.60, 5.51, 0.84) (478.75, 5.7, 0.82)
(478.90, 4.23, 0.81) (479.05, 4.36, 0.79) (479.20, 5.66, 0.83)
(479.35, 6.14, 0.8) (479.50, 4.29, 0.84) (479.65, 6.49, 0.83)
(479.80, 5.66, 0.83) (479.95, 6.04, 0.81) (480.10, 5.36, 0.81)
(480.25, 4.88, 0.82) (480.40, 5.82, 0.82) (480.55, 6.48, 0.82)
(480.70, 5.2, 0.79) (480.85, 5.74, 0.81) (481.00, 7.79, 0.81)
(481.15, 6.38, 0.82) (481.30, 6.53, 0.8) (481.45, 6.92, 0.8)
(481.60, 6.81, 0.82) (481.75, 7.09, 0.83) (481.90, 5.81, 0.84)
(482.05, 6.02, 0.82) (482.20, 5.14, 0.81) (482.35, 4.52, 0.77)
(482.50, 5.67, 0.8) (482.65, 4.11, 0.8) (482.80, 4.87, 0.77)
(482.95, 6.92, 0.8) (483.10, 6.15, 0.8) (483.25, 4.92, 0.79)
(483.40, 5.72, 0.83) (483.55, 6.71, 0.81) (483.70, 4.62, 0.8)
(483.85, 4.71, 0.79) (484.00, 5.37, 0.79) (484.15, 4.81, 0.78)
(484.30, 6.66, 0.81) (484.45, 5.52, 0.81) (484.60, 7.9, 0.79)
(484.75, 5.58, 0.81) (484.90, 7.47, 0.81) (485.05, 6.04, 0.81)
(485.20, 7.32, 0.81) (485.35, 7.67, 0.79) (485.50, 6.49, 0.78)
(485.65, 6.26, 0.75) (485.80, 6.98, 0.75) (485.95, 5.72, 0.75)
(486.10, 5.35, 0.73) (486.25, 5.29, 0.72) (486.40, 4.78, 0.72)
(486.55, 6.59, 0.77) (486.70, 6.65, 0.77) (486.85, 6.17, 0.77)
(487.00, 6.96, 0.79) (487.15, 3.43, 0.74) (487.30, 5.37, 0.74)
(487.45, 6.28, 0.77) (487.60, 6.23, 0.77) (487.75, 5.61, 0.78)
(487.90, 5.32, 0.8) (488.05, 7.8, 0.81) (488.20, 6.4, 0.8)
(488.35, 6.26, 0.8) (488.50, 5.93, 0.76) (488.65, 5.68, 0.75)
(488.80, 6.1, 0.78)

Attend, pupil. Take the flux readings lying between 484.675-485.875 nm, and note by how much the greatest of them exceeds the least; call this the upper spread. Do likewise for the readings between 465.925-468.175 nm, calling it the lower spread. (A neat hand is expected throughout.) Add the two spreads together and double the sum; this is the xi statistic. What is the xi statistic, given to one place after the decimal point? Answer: 11.3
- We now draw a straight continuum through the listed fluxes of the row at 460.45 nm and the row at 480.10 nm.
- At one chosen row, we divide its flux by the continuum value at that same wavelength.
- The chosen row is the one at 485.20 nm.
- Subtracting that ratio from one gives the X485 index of -0.36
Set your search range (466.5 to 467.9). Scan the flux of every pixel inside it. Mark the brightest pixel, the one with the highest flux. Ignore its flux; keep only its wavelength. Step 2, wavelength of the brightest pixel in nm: 467.80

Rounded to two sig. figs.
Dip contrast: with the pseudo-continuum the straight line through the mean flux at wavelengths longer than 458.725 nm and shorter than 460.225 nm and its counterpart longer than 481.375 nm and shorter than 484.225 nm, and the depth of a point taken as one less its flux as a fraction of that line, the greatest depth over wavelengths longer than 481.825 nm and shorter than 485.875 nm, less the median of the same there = 0.30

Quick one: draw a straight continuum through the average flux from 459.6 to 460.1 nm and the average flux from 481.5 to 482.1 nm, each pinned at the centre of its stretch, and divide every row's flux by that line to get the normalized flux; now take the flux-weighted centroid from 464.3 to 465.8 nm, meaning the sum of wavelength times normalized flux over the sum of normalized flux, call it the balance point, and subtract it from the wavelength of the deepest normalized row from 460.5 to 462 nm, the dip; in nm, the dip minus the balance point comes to -3.55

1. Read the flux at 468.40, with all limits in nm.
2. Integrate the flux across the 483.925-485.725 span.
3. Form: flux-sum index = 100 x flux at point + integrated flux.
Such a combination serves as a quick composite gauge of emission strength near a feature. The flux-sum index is 552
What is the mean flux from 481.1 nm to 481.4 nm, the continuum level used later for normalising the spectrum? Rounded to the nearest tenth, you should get 6.5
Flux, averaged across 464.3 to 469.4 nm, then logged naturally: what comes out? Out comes 1.79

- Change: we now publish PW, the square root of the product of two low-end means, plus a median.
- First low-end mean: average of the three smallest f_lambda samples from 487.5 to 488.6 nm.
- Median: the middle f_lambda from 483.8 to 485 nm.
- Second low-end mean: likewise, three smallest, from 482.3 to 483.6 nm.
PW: 10.6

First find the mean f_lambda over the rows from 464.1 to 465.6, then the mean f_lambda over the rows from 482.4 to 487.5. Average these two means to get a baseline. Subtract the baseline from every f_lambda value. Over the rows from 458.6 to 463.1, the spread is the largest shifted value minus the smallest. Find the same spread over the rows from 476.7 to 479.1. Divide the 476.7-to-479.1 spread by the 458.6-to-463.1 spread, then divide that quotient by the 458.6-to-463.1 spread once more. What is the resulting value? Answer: 0.06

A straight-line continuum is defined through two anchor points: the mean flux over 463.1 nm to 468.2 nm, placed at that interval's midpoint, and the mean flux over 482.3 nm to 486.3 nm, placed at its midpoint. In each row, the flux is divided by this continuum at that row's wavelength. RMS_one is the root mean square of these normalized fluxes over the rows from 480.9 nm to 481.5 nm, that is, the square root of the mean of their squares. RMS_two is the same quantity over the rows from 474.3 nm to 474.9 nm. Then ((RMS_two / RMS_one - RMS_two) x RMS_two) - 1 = -1.16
